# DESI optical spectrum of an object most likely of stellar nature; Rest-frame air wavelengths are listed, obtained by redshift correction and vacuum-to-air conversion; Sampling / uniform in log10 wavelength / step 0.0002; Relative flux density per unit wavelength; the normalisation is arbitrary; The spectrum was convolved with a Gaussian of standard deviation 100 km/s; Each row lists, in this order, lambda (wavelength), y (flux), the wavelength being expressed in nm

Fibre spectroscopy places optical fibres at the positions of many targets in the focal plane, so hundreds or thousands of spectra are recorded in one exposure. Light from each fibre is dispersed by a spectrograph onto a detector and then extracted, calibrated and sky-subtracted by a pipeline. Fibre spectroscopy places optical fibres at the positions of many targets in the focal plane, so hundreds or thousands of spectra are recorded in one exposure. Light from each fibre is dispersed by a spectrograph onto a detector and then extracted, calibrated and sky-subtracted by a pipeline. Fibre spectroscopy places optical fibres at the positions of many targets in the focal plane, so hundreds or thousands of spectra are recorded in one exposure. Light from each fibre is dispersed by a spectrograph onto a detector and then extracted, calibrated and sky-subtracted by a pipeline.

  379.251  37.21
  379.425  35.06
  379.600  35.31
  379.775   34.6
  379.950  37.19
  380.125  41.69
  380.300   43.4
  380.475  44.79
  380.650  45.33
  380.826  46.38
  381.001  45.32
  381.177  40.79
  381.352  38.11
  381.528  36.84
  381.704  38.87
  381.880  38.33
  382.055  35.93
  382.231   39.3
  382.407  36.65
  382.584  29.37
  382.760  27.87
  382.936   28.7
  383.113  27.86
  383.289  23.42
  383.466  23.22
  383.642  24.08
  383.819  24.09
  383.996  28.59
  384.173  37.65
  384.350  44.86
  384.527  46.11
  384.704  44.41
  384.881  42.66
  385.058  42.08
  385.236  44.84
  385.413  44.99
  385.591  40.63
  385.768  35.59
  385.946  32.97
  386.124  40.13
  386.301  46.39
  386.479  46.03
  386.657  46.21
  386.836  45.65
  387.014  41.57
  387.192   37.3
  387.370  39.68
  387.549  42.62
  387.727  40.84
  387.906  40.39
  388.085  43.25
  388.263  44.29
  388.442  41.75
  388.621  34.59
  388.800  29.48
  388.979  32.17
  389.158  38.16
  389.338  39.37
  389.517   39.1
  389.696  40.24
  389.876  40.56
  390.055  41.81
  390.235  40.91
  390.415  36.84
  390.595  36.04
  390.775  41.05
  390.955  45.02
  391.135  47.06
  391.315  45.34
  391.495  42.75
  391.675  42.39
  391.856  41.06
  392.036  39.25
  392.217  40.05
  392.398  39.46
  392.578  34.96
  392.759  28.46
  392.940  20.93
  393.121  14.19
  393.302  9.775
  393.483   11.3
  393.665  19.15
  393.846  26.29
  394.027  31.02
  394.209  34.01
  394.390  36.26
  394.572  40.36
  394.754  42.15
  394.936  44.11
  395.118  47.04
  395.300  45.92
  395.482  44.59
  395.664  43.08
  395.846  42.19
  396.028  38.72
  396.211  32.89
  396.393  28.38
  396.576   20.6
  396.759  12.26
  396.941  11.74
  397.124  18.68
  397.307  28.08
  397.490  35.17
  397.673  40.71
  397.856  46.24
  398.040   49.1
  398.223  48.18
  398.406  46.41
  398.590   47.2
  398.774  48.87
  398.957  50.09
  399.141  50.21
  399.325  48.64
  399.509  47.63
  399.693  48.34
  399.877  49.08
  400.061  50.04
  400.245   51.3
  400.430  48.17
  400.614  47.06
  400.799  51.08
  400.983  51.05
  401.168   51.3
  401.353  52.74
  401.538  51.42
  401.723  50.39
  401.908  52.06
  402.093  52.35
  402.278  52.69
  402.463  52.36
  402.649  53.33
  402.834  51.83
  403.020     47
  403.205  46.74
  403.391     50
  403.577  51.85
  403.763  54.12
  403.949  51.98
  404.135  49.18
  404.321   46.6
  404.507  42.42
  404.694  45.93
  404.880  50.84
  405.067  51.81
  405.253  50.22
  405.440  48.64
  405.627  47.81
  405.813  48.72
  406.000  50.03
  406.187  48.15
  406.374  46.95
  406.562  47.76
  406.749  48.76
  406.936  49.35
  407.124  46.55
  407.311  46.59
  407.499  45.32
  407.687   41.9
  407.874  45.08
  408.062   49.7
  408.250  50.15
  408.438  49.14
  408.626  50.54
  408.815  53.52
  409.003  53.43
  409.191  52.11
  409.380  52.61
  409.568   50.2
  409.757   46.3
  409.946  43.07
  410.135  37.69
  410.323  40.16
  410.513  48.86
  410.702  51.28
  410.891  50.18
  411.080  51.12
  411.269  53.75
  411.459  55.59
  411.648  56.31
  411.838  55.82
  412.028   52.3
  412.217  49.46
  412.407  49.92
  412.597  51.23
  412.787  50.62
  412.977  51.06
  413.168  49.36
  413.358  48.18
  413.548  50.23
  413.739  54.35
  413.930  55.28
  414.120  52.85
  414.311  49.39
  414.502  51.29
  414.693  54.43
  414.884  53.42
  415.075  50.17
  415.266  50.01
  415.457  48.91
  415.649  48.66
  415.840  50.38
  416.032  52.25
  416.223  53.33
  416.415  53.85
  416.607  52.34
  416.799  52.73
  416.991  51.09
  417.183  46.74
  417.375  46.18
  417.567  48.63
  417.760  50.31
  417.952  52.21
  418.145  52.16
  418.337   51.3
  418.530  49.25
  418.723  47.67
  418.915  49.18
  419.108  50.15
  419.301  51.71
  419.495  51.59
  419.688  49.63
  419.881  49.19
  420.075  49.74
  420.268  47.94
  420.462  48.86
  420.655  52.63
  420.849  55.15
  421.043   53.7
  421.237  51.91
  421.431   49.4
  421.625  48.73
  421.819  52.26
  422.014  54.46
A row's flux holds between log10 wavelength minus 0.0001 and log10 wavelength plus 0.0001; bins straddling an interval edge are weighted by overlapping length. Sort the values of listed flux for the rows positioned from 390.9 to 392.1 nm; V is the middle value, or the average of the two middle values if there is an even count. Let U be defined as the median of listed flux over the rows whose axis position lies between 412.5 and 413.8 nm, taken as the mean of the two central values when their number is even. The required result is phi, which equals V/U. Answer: 0.84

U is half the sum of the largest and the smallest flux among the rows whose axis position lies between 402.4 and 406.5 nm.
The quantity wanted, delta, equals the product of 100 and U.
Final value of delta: 4827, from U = 48.3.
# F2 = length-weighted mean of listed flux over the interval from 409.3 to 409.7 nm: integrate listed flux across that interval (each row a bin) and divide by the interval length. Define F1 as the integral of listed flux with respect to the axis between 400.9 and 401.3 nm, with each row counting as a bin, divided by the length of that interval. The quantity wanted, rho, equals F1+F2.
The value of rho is 102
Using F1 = 51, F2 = 51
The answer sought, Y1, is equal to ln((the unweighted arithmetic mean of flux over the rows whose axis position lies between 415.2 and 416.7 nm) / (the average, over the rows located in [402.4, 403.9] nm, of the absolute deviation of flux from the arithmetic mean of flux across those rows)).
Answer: 3.13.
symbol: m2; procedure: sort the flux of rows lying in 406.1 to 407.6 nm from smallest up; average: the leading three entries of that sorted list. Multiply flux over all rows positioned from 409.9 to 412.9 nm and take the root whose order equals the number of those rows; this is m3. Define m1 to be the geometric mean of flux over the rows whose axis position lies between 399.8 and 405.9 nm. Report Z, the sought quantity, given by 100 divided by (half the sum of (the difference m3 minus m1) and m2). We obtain 4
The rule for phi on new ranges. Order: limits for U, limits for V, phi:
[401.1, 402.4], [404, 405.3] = 0.94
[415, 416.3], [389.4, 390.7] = 0.80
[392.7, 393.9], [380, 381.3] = 2.34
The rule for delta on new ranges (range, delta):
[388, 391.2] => 3827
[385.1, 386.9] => 3968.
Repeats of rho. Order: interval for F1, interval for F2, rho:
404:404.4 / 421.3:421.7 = 98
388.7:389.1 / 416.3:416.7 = 85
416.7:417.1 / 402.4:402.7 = 104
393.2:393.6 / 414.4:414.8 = 64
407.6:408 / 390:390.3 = 85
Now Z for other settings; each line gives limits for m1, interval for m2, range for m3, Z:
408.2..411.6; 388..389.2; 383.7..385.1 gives 10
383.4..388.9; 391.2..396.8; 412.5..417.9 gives 9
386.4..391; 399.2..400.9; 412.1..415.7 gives 3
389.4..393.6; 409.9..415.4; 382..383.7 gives 5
